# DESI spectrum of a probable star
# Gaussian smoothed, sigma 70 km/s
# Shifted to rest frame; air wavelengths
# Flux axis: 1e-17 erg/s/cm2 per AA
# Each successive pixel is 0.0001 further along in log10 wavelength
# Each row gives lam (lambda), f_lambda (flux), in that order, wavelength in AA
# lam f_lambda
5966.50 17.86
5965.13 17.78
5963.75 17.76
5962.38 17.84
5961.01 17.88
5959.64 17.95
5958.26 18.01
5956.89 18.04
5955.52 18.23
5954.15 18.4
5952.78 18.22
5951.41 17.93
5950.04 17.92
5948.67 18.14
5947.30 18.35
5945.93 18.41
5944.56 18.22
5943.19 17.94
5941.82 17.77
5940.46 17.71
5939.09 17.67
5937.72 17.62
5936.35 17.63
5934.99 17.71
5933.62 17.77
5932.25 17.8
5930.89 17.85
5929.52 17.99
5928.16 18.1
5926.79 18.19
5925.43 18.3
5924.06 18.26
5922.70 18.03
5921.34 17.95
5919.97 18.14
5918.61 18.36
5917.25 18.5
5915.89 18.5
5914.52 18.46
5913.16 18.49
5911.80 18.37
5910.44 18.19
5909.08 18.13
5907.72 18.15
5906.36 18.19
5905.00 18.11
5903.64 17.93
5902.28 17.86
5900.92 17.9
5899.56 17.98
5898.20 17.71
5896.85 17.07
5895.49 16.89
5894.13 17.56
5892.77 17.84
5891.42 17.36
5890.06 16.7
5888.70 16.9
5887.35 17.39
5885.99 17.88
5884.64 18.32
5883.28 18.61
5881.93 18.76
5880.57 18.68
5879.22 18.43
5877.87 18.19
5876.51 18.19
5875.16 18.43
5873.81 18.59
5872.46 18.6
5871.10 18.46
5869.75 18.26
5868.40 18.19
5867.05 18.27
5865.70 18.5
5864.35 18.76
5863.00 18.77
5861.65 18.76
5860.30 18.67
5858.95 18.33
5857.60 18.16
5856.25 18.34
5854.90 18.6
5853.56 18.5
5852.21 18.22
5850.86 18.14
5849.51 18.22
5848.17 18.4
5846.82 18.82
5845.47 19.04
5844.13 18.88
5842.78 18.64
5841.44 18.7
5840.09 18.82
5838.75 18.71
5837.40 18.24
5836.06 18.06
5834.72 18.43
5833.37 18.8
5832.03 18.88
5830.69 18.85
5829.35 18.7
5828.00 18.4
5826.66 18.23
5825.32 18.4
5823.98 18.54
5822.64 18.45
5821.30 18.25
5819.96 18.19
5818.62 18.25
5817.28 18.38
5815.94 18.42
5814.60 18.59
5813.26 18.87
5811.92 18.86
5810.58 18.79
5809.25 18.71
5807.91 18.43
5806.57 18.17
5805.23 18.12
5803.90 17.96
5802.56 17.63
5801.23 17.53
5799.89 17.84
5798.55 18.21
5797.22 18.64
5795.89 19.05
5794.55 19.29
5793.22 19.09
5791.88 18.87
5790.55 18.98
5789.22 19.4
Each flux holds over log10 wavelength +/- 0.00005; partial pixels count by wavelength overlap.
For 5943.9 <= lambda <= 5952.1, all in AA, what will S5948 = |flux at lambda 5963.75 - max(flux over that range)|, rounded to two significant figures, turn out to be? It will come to 0.65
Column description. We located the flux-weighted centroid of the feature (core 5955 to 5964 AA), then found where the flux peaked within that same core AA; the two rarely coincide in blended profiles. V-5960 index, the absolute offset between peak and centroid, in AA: 4.1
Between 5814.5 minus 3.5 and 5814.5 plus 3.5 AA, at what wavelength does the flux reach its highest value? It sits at 5813.26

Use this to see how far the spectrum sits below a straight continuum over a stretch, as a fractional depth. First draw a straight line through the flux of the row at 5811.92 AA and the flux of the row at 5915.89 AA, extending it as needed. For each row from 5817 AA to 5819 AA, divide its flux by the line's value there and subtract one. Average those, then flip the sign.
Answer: 0.028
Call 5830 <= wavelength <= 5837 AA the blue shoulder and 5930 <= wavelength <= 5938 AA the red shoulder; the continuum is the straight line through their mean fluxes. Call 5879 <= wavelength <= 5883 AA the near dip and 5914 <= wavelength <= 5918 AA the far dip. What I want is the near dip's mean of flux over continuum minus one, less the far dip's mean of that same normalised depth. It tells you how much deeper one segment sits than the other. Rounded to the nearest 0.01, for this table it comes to -0.01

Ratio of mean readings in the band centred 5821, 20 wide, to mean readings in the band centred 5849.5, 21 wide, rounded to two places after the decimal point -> 1.00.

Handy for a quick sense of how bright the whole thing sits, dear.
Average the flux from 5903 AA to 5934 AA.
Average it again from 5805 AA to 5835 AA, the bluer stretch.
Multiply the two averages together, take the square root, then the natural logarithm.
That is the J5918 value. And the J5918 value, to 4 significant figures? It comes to 2.909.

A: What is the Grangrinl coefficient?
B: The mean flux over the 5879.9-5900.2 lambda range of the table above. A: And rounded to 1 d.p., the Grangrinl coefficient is 17.7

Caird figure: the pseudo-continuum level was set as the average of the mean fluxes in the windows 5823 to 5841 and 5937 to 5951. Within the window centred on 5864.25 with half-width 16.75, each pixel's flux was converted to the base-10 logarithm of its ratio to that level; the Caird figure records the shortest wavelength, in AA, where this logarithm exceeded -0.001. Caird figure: 5848.17 AA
